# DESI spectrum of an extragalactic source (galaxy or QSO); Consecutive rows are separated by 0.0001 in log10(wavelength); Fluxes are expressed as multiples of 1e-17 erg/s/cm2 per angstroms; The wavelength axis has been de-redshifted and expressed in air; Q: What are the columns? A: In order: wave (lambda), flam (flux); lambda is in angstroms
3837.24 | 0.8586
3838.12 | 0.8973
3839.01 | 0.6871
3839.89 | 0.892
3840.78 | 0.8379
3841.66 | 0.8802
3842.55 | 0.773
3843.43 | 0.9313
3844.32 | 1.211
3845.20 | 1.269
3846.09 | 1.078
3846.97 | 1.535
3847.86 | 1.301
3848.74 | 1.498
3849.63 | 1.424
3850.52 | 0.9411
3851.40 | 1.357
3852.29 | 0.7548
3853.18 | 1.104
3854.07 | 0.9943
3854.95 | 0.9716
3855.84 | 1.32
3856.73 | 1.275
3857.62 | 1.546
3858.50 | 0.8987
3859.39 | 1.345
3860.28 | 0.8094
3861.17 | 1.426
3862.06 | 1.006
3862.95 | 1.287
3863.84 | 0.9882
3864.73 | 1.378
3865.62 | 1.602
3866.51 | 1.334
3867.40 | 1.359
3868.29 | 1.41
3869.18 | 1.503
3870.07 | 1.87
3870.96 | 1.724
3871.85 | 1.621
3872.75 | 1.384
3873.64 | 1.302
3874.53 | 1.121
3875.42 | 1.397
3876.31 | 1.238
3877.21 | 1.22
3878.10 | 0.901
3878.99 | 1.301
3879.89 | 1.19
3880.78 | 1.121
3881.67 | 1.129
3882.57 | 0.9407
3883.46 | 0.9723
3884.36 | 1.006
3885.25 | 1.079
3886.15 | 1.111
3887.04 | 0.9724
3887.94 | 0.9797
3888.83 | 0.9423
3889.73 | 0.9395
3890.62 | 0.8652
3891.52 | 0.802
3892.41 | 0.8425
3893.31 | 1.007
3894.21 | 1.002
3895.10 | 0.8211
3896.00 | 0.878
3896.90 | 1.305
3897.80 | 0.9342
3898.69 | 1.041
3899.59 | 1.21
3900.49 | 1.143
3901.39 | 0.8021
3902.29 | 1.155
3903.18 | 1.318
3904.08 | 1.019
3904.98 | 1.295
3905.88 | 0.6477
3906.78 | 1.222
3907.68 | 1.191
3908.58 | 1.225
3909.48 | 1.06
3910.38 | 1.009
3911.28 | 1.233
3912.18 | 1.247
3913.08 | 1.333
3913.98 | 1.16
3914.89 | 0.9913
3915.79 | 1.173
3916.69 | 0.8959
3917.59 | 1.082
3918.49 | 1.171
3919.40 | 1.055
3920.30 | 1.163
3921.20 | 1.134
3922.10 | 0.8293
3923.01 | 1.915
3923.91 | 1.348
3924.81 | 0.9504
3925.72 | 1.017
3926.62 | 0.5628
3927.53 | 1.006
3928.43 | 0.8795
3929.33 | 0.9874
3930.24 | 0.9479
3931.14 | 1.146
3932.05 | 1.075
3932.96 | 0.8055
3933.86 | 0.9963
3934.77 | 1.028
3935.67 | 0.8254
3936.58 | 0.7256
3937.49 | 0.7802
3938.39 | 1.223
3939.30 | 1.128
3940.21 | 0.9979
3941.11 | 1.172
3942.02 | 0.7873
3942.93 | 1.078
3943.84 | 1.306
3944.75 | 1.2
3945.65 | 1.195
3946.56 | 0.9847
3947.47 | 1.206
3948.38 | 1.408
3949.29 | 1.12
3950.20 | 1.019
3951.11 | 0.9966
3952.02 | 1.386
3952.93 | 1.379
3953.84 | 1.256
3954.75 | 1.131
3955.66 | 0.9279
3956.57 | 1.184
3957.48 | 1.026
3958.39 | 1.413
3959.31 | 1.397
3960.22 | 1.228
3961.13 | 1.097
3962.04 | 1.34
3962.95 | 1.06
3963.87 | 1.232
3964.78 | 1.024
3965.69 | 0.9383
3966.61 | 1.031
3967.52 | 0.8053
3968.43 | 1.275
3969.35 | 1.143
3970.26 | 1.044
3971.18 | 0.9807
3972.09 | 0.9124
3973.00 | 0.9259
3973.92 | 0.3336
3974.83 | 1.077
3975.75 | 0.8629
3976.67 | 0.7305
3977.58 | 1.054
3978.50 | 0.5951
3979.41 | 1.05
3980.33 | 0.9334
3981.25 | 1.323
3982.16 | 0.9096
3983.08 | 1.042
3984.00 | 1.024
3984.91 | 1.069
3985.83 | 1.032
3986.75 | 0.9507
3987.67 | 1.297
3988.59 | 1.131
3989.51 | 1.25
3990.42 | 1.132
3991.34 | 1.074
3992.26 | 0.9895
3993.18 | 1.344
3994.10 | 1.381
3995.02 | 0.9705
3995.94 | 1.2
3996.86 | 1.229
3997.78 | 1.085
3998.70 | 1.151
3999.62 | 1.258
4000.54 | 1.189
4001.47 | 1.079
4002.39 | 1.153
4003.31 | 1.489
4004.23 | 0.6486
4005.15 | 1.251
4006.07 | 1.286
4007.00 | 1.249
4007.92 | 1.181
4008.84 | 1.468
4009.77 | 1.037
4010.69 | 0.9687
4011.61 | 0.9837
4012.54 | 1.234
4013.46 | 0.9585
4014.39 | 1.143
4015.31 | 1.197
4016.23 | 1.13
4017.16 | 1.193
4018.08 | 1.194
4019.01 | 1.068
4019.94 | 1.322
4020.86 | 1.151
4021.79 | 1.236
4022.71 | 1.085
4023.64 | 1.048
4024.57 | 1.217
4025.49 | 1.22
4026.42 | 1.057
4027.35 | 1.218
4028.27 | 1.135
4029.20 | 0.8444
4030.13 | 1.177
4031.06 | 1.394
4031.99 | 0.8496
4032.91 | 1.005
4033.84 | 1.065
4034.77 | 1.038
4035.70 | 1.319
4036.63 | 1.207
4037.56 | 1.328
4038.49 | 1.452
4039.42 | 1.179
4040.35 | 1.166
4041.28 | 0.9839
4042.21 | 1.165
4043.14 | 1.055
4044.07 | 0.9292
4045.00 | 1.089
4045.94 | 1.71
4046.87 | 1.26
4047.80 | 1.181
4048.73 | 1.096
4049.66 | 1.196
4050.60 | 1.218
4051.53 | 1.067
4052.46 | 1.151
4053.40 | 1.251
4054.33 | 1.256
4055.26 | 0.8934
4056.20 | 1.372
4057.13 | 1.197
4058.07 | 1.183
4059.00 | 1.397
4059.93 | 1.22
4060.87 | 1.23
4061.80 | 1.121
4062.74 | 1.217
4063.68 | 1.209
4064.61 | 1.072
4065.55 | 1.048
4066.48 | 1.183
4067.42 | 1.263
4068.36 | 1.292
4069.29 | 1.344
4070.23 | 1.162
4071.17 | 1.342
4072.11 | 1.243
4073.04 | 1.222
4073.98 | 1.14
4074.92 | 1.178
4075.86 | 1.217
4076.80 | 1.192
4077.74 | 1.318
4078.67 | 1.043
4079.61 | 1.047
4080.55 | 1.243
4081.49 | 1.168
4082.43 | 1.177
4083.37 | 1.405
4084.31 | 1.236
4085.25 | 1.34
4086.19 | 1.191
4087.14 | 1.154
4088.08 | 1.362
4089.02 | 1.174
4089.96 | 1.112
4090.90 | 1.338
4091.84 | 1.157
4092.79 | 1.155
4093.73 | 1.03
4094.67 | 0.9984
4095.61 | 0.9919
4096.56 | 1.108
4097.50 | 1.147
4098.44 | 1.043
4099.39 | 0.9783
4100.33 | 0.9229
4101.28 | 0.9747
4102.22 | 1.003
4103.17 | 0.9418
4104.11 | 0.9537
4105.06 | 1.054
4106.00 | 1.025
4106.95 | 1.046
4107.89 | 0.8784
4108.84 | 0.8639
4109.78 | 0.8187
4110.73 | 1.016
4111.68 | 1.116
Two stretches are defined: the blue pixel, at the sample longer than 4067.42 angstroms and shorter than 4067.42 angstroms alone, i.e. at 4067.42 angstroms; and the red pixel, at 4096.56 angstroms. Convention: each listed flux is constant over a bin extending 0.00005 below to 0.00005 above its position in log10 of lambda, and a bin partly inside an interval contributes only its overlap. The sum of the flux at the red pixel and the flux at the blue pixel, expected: 2.37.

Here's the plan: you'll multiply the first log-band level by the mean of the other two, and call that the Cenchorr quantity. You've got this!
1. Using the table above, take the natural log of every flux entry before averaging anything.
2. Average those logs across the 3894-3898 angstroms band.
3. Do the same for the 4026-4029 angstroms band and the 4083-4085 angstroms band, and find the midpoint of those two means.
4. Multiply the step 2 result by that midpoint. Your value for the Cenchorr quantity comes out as -0.005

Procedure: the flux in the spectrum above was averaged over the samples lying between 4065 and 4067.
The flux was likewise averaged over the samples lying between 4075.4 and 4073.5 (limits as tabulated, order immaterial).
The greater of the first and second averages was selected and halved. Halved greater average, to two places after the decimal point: 0.58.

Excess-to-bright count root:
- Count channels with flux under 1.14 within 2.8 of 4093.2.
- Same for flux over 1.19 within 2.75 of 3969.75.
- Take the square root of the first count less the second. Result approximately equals 1.4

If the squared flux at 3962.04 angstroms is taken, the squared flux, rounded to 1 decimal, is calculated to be 1.8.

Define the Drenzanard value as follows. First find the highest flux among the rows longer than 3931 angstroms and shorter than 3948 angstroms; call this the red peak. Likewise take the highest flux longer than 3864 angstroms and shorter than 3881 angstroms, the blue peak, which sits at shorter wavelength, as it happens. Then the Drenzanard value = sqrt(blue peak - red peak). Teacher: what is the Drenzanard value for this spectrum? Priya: 0.75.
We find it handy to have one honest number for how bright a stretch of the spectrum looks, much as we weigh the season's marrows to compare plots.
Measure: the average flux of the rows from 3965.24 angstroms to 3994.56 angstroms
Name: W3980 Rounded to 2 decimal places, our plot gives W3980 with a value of 1.02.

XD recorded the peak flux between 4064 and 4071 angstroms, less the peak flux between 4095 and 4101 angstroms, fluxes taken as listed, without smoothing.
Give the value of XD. 0.2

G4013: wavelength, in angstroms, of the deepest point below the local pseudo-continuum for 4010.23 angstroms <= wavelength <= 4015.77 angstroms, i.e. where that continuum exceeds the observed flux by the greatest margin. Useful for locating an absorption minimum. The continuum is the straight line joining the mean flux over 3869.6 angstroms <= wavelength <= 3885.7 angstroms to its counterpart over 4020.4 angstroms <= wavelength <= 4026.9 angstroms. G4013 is 4013.46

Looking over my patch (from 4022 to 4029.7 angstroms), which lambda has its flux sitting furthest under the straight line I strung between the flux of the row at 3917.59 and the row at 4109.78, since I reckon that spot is 4029.20 angstroms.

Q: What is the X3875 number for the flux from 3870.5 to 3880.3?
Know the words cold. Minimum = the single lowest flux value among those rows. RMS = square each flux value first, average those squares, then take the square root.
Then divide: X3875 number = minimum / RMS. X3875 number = 0.68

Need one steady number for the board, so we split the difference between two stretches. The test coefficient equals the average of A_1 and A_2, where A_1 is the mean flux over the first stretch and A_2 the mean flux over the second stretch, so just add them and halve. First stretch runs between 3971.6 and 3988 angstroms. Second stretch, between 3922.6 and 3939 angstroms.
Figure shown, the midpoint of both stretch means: 0.98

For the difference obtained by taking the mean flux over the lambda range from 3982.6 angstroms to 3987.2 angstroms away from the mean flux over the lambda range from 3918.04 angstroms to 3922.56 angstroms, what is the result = 0.05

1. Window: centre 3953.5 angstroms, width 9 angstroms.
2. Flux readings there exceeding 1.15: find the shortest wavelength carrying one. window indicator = 3952.02 angstroms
